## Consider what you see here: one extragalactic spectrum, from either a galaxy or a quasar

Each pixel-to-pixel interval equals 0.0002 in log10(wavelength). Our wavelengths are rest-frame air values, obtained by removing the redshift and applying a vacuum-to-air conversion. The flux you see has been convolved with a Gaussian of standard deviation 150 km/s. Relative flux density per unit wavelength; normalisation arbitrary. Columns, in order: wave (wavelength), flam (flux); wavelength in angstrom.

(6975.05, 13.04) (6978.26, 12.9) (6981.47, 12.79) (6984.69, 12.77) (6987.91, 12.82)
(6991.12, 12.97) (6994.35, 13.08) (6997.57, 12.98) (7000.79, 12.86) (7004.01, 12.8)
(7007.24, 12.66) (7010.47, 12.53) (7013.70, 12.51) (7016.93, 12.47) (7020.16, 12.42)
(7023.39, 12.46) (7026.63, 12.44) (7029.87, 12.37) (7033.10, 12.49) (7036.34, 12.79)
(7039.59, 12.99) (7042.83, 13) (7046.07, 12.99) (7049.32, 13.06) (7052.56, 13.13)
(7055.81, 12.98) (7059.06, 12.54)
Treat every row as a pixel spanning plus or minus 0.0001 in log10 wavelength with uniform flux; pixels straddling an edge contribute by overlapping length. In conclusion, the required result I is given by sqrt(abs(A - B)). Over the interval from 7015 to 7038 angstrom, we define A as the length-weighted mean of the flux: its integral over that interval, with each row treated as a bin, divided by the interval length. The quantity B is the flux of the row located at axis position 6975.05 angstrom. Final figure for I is 0.74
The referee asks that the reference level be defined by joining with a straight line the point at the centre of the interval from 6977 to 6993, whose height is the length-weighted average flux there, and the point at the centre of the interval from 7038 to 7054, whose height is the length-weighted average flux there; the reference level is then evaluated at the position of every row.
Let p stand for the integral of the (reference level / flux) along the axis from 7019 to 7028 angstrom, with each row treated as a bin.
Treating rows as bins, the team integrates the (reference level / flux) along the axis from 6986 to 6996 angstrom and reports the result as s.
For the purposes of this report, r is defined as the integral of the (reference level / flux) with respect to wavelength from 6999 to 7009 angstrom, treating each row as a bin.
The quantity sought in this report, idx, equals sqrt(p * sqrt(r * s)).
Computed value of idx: 9.7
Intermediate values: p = 9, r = 10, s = 9.9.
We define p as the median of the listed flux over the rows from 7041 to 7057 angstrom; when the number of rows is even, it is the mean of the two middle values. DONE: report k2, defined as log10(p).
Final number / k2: 1.114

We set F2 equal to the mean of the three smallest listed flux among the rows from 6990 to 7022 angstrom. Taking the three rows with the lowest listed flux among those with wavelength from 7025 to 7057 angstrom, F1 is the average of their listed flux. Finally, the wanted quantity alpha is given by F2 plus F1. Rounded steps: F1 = 12.4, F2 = 12.5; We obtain 24.9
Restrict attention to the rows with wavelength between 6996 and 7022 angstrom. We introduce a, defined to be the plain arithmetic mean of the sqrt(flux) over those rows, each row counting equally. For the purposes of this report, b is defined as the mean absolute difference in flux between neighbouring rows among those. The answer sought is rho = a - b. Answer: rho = 3.48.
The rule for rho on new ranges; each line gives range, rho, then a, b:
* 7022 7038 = 3.41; 3.537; 0.13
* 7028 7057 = 3.47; 3.587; 0.12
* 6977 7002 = 3.50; 3.591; 0.09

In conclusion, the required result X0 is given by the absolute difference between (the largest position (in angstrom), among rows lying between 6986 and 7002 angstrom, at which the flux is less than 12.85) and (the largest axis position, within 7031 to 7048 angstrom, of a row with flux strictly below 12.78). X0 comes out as 45.2 angstrom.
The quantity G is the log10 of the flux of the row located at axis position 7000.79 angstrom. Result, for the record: 1.109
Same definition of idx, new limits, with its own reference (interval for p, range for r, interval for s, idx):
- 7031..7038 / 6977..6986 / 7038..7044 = 7.3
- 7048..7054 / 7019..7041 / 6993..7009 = 10.7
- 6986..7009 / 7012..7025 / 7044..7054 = 16.4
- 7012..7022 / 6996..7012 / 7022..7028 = 10.2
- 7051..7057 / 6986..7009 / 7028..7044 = 10.8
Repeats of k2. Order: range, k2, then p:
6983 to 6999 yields 1.113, 13.0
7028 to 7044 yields 1.107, 12.8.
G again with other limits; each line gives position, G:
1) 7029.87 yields 1.092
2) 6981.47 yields 1.107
